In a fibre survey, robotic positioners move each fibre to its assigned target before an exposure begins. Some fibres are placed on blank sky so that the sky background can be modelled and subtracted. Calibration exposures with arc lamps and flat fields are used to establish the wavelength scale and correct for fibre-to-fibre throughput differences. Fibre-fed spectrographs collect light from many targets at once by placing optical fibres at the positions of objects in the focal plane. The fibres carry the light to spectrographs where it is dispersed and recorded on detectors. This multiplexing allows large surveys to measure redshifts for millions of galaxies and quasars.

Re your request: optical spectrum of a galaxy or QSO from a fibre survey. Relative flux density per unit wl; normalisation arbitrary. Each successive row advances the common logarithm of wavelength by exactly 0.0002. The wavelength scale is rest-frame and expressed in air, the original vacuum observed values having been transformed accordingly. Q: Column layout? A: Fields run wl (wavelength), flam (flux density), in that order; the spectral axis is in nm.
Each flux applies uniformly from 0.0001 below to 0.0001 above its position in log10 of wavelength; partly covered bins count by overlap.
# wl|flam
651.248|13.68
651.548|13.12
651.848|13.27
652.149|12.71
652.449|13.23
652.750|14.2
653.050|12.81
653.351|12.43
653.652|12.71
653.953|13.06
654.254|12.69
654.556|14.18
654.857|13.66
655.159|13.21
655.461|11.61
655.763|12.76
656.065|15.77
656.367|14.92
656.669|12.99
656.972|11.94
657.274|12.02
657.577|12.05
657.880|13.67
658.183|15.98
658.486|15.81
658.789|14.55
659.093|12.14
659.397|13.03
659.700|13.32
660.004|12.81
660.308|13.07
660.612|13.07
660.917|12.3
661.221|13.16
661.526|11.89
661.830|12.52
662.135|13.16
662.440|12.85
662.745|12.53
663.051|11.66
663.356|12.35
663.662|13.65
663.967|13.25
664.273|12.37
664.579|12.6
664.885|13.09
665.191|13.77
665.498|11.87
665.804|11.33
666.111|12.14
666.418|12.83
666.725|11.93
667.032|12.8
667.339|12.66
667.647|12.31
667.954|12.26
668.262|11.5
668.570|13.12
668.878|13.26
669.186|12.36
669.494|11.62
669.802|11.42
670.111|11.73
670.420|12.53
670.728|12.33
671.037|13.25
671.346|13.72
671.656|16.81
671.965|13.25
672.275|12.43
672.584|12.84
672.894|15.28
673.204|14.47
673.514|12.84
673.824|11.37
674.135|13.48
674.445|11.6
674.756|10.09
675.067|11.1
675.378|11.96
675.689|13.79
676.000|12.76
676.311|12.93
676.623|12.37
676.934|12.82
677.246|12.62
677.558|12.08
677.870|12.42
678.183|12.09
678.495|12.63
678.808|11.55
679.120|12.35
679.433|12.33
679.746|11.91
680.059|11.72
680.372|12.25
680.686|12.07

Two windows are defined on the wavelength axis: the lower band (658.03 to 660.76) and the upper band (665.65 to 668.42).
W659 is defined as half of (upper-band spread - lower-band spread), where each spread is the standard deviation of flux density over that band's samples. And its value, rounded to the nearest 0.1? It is -0.4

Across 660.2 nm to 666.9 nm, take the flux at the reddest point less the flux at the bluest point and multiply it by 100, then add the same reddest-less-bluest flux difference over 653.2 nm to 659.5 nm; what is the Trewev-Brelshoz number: -113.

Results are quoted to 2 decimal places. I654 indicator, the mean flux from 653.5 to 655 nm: 13.26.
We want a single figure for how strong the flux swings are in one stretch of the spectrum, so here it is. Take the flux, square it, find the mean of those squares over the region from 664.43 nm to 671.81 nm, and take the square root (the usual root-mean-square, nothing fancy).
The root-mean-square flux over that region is 12.7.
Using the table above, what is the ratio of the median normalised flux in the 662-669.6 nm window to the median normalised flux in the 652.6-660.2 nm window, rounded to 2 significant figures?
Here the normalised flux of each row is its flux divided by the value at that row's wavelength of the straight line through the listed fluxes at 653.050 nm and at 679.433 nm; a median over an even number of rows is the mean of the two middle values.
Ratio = 0.97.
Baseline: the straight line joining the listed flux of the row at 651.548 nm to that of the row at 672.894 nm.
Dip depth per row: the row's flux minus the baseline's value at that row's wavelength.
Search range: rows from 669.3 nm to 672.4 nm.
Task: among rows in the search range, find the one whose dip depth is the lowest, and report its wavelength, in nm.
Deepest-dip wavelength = 669.802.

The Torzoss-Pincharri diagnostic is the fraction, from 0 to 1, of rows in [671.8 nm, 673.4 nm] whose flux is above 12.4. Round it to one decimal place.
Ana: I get 1.0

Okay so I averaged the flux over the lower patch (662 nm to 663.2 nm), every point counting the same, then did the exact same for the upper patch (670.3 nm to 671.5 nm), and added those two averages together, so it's 25.5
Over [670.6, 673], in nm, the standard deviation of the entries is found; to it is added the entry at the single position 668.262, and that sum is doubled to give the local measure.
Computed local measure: 26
